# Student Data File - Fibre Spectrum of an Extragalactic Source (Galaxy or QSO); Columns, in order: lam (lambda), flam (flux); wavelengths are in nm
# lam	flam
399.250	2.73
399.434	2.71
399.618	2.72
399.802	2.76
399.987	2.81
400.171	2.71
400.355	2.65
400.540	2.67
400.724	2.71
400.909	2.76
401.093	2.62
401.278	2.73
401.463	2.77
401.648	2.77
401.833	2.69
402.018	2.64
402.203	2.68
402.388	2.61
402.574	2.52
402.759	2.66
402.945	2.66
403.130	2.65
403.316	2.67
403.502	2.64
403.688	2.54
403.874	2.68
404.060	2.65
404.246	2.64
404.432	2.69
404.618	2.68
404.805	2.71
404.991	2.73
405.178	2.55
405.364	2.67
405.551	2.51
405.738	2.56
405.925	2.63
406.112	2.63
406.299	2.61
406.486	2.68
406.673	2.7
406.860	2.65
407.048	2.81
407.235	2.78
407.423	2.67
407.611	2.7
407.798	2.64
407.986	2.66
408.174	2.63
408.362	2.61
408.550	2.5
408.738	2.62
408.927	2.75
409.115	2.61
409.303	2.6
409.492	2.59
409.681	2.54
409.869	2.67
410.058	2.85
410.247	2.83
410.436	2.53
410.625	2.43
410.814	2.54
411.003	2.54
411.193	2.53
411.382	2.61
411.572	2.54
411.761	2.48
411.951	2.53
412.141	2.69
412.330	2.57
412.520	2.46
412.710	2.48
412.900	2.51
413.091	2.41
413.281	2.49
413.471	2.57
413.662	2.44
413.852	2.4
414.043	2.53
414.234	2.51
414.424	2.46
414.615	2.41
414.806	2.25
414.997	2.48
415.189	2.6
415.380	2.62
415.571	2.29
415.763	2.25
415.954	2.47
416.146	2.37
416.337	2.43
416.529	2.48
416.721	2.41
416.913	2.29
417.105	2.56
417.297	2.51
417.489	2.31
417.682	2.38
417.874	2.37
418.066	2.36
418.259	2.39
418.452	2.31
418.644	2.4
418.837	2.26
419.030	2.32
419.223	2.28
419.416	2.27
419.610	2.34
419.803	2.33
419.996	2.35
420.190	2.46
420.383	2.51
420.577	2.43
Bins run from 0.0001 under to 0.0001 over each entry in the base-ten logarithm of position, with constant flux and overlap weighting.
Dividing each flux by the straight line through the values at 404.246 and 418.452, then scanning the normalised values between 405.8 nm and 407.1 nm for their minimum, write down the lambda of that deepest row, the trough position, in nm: 406.299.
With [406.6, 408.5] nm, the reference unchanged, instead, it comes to 408.362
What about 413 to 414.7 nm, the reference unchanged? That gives 413.091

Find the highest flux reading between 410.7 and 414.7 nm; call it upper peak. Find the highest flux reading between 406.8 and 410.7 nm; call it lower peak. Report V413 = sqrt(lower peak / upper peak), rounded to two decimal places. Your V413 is 1.03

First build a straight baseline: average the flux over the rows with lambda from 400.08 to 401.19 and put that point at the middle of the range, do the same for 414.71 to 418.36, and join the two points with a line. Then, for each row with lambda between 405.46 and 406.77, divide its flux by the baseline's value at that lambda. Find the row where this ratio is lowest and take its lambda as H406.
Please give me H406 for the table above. 405.551 nm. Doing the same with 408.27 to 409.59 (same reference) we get 408.550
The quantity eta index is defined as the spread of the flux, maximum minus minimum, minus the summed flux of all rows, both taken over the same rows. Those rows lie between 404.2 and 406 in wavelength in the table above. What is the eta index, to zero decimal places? -26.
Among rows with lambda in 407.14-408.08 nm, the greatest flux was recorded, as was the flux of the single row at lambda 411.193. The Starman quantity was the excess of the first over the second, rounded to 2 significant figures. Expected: 0.25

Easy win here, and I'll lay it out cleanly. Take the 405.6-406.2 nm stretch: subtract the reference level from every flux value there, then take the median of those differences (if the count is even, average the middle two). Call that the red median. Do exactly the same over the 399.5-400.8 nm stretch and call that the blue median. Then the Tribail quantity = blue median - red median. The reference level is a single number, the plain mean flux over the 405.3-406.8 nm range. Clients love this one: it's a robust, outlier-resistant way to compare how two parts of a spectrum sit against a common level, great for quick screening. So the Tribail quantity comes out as 0.080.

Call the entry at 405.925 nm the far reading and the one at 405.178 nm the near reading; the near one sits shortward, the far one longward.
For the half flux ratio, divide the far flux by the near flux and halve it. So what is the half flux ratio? 0.52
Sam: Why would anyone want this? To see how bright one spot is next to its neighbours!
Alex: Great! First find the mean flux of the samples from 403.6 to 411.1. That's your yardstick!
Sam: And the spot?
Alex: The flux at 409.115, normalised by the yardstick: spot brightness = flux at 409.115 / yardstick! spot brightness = 0.989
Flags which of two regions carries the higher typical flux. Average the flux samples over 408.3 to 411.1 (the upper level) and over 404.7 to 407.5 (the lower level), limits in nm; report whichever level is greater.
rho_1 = 2.66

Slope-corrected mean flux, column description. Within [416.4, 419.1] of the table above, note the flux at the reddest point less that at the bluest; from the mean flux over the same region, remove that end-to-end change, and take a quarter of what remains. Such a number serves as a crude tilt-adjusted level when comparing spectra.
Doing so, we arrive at 0.636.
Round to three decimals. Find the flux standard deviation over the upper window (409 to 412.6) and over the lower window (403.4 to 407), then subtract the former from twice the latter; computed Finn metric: 0.012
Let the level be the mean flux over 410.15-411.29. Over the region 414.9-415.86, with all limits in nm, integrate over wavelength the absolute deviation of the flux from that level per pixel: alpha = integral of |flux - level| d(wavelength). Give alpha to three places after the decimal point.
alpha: 0.147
